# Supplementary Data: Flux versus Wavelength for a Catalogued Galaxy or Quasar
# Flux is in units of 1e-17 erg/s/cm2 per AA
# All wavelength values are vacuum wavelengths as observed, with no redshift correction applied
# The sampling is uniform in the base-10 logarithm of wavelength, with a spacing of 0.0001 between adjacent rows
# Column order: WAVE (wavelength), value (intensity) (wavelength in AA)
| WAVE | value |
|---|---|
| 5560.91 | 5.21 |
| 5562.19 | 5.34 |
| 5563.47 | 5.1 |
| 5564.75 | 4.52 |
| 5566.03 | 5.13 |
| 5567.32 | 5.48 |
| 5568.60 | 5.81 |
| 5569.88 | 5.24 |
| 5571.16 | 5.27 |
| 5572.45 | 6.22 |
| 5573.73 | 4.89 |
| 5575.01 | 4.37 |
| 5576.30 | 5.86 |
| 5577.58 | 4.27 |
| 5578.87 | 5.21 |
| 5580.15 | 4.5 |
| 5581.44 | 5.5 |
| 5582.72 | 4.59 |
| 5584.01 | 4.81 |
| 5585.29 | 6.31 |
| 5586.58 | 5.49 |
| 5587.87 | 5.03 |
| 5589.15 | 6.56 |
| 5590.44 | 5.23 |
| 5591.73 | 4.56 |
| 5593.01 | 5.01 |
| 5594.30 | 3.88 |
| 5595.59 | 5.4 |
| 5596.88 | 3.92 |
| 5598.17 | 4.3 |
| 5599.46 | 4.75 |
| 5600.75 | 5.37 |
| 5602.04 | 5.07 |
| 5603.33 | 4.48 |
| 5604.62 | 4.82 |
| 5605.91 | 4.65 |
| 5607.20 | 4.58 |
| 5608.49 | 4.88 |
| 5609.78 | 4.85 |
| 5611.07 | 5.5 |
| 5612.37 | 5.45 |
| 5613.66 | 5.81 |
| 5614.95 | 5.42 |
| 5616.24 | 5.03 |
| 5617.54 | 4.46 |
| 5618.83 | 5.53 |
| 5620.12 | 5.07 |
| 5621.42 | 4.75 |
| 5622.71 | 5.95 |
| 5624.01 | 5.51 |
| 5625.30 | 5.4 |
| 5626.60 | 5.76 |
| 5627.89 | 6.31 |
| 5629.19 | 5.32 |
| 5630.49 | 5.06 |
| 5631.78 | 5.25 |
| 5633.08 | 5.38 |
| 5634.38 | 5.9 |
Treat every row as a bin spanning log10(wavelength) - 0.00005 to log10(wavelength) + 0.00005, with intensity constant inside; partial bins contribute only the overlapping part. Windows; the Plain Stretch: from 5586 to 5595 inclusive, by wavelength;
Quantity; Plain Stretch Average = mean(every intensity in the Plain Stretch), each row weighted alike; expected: 5.11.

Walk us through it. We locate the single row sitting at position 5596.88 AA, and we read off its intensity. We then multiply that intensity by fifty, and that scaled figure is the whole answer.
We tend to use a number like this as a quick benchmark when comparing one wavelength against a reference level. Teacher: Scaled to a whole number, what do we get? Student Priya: 196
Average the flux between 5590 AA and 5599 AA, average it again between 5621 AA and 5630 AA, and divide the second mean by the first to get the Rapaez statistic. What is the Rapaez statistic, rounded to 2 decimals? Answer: 1.21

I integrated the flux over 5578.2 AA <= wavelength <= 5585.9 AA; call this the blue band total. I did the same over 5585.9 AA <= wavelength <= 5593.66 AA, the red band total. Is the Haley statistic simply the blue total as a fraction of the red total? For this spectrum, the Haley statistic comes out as 1.0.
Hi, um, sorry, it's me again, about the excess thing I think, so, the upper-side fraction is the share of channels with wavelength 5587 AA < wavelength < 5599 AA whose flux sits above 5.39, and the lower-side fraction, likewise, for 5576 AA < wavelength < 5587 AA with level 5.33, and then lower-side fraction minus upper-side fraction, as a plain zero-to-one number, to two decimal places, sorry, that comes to 0.22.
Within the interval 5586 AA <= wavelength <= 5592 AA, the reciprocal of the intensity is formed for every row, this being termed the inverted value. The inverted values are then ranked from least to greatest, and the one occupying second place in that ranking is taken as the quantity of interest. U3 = 0.182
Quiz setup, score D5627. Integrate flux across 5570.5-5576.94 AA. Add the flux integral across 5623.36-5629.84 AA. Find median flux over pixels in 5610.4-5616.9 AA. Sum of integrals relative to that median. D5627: 13.0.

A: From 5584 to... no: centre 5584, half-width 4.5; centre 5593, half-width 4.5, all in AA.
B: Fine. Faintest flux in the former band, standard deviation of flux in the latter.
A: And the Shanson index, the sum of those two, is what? 5.4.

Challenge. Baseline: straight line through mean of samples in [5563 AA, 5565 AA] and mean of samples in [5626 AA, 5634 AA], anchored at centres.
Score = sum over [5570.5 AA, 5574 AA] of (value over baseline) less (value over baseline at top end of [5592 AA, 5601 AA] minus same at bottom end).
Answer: 3.3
